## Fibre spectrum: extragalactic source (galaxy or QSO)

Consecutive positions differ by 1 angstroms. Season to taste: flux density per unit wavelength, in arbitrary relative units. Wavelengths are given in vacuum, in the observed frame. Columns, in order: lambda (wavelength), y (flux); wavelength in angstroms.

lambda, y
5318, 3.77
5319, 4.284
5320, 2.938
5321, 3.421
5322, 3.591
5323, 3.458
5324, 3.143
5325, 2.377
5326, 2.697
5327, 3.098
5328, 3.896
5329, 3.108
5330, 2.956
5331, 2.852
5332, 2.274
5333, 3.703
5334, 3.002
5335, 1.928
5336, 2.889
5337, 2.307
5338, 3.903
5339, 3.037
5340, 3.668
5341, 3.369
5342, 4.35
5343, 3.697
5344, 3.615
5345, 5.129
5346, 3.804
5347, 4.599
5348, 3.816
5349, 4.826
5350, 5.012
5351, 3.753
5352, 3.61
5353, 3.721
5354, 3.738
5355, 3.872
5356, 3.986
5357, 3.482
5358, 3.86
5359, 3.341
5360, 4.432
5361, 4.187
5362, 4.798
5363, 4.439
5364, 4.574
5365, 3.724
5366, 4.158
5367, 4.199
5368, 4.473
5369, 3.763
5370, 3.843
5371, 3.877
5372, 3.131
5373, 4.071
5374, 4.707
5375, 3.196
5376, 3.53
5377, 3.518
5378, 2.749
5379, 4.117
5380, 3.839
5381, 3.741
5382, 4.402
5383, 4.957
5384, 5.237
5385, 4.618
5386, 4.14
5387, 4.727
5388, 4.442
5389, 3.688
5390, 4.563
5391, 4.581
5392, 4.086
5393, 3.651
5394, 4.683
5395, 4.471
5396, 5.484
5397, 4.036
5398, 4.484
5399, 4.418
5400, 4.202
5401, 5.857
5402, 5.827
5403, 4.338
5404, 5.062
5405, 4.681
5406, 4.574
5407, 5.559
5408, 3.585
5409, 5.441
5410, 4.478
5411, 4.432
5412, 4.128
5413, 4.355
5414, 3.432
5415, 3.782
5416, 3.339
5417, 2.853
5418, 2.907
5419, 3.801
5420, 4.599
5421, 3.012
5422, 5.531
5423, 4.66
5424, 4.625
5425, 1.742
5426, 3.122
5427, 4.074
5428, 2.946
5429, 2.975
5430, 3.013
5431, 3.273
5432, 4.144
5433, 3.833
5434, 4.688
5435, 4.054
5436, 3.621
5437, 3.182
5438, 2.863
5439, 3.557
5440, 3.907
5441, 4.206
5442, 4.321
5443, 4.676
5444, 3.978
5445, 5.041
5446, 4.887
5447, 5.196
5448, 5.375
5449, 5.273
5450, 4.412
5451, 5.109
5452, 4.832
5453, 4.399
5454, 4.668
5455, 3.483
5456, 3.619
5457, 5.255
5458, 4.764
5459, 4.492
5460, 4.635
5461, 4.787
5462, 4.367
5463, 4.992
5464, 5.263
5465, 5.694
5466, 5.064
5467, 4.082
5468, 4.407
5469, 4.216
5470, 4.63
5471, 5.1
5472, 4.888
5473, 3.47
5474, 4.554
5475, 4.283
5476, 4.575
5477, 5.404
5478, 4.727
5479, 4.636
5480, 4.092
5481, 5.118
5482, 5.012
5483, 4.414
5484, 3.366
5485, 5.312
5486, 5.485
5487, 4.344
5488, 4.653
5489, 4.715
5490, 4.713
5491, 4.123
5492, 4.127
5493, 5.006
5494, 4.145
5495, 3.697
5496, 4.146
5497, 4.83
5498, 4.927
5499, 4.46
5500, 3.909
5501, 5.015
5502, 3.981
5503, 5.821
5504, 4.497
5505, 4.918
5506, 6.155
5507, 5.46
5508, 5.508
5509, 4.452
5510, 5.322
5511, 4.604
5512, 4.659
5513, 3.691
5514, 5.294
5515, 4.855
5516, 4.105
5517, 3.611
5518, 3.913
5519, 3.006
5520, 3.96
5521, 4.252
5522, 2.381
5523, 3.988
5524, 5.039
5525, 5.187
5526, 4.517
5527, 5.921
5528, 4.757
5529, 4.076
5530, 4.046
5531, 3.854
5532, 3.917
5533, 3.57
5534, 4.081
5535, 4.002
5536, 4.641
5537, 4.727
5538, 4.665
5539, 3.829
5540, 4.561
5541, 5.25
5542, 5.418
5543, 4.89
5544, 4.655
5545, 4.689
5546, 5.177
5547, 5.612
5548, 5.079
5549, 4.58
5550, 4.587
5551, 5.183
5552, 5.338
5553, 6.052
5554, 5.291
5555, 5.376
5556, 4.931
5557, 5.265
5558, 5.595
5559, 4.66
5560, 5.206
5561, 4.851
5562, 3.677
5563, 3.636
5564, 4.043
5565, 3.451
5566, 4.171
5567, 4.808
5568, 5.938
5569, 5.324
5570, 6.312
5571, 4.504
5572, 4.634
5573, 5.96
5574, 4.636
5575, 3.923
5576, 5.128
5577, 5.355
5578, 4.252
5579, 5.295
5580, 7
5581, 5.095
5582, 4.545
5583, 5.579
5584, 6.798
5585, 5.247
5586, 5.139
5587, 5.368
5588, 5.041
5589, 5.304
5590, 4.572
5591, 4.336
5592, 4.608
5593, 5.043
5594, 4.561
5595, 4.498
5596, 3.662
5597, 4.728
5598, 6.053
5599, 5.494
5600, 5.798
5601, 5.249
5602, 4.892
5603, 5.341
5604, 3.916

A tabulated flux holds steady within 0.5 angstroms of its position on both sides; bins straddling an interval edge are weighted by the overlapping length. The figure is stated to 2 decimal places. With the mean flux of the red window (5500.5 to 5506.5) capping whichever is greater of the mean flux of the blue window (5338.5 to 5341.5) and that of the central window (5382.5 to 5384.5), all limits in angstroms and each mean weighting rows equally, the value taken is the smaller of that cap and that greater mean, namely 5.06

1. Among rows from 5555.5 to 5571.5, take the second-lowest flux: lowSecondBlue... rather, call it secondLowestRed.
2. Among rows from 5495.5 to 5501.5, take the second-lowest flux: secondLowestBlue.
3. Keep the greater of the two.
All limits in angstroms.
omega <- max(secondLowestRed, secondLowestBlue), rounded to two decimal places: 4.15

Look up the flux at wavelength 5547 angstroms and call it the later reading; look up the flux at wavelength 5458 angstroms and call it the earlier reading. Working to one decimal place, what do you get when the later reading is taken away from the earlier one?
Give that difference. -0.8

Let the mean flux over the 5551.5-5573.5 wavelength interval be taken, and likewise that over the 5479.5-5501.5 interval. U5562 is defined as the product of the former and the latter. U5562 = 22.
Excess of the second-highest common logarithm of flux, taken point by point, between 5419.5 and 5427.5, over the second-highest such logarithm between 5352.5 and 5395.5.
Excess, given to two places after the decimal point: -0.03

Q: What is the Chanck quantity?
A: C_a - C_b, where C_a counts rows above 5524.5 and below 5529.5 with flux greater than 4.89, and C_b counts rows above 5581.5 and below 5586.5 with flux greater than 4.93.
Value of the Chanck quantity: -2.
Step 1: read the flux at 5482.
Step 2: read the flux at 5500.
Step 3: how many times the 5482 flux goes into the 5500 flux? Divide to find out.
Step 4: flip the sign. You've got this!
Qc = -0.78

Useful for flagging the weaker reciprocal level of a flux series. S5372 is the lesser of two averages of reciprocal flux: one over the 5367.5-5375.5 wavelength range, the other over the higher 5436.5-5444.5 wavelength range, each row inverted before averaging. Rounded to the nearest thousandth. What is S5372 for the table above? 0.262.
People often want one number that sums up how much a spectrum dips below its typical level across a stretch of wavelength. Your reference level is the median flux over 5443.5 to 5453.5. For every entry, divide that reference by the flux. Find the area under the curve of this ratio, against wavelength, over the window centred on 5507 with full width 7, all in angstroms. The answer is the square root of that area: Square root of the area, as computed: 2.6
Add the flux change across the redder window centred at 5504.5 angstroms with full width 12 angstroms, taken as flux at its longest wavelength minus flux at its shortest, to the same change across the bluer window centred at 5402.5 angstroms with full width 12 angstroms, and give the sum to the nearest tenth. 0.4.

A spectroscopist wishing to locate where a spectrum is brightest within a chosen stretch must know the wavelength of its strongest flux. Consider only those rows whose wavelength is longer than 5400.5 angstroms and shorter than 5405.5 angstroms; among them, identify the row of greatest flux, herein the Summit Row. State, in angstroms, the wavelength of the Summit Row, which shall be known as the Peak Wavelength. 5401 angstroms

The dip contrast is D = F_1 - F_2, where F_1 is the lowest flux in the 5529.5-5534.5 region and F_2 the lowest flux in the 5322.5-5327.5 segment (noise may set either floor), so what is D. 1.2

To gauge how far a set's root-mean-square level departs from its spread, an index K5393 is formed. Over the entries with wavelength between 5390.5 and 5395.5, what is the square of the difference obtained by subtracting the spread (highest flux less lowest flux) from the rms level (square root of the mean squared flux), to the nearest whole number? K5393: 11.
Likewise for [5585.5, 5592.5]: 15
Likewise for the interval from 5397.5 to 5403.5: 11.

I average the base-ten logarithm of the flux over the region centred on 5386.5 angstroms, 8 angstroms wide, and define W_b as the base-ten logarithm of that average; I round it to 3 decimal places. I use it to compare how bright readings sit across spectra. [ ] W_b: -0.183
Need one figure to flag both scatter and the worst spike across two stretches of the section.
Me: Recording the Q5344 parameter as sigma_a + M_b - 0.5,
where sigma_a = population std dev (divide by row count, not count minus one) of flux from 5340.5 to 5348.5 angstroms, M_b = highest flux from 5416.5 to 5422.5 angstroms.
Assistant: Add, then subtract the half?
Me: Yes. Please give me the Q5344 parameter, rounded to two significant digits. 5.6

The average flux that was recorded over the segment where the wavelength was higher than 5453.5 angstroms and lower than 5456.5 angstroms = 3.9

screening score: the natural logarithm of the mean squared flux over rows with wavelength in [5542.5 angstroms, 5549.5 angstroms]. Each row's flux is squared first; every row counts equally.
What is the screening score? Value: 3.21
